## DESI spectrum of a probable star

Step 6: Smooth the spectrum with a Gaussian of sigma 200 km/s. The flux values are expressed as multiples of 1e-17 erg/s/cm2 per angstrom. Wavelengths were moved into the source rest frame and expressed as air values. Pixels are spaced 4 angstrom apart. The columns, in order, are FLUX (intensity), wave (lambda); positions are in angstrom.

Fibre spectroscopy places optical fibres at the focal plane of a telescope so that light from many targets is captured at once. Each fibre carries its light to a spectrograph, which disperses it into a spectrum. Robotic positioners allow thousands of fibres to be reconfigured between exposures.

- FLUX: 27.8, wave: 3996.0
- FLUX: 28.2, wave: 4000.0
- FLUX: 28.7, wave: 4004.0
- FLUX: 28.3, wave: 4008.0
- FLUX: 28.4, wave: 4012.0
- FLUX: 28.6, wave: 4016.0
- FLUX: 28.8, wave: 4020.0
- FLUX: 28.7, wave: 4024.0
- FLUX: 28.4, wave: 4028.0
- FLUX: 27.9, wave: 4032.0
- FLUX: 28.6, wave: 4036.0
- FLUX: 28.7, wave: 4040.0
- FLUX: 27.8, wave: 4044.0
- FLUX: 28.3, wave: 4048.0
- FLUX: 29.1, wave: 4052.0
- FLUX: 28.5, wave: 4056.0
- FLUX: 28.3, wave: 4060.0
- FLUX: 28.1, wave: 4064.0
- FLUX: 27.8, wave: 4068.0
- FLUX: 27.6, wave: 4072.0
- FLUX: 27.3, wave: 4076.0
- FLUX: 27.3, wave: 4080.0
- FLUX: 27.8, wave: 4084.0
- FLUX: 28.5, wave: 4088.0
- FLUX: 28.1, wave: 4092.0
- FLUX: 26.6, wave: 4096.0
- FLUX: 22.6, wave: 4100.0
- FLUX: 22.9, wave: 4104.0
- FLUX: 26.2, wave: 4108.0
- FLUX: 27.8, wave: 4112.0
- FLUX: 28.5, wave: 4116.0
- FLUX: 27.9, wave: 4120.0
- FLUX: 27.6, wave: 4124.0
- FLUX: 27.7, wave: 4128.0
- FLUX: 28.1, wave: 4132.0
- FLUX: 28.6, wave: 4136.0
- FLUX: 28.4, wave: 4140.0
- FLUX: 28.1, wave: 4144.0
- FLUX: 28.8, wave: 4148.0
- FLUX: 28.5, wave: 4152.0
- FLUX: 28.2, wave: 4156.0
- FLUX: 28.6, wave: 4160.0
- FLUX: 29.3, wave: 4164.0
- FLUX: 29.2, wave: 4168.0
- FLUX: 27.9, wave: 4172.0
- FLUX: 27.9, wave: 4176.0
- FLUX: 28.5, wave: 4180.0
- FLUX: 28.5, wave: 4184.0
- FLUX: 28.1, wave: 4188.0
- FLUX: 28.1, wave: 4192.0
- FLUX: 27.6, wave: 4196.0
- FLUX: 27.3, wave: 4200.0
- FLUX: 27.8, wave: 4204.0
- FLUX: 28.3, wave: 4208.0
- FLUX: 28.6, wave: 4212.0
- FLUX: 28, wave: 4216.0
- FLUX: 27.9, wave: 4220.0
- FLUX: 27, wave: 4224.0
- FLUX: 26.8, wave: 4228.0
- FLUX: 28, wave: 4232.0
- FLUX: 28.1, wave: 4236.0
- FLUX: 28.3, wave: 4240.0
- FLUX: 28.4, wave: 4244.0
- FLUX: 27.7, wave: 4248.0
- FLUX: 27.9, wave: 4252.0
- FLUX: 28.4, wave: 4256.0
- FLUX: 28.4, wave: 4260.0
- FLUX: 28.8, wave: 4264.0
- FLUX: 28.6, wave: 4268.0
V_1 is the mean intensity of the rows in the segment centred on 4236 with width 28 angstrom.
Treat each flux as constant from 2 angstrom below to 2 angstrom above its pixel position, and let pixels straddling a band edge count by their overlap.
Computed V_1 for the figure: 27.8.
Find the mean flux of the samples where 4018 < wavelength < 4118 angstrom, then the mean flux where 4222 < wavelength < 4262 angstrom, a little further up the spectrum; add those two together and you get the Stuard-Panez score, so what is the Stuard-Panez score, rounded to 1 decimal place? 55.5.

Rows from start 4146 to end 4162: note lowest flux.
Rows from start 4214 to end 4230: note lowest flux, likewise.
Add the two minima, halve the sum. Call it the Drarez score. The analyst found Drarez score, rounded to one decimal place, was 27.5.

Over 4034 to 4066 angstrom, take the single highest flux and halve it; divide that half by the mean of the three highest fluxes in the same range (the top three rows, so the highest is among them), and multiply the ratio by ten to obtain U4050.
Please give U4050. 5.05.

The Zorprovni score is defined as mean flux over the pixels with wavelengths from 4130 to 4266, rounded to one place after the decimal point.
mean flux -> 28.2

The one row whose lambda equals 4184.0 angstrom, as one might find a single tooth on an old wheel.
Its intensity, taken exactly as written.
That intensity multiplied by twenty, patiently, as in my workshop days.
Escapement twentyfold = 570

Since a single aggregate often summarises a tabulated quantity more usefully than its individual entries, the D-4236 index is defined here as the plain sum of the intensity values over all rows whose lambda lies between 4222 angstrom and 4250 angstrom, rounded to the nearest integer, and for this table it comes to 194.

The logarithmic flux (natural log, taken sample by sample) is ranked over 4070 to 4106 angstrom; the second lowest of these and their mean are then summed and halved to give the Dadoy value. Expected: 3.20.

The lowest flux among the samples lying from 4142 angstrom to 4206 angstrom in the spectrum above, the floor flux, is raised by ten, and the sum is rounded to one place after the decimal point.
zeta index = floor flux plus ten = 37.3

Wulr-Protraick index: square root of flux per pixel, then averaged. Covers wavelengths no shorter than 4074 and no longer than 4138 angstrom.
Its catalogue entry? 5.20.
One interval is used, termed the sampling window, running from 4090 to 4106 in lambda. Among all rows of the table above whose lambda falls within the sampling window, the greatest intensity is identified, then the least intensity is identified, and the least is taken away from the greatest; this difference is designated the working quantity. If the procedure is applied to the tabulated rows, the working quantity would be 5.5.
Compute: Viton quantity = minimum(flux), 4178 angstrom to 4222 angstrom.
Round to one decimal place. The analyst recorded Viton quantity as 27.3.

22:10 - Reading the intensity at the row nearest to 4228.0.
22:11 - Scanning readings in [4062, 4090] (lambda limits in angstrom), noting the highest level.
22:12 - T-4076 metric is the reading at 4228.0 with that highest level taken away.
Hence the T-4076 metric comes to -1.7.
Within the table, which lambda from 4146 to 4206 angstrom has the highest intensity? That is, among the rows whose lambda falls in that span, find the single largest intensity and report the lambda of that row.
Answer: 4164.0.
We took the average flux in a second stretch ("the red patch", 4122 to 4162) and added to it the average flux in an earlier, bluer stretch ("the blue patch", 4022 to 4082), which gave 56.4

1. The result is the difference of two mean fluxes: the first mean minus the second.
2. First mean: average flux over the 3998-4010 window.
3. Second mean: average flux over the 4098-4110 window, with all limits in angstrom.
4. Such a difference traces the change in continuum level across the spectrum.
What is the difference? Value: 4.5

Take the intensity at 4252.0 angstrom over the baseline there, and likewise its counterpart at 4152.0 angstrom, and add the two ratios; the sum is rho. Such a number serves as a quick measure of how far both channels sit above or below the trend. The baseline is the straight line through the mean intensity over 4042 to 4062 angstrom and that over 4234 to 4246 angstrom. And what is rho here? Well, 1.99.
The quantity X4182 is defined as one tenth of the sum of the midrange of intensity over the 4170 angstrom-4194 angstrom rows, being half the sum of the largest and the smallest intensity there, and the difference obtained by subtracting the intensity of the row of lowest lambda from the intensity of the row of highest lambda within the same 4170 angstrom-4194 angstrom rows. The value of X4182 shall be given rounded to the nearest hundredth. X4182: 2.84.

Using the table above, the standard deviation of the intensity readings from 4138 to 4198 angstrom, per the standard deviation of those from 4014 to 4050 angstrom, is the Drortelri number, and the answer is 1.3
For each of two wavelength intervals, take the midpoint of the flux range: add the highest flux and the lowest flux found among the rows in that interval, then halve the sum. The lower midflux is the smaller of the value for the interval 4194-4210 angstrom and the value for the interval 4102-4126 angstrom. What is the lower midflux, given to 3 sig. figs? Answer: 25.7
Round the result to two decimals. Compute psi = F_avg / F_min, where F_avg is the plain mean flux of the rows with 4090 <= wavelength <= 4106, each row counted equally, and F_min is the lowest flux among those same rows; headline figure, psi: 1.11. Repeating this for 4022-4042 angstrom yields 1.02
